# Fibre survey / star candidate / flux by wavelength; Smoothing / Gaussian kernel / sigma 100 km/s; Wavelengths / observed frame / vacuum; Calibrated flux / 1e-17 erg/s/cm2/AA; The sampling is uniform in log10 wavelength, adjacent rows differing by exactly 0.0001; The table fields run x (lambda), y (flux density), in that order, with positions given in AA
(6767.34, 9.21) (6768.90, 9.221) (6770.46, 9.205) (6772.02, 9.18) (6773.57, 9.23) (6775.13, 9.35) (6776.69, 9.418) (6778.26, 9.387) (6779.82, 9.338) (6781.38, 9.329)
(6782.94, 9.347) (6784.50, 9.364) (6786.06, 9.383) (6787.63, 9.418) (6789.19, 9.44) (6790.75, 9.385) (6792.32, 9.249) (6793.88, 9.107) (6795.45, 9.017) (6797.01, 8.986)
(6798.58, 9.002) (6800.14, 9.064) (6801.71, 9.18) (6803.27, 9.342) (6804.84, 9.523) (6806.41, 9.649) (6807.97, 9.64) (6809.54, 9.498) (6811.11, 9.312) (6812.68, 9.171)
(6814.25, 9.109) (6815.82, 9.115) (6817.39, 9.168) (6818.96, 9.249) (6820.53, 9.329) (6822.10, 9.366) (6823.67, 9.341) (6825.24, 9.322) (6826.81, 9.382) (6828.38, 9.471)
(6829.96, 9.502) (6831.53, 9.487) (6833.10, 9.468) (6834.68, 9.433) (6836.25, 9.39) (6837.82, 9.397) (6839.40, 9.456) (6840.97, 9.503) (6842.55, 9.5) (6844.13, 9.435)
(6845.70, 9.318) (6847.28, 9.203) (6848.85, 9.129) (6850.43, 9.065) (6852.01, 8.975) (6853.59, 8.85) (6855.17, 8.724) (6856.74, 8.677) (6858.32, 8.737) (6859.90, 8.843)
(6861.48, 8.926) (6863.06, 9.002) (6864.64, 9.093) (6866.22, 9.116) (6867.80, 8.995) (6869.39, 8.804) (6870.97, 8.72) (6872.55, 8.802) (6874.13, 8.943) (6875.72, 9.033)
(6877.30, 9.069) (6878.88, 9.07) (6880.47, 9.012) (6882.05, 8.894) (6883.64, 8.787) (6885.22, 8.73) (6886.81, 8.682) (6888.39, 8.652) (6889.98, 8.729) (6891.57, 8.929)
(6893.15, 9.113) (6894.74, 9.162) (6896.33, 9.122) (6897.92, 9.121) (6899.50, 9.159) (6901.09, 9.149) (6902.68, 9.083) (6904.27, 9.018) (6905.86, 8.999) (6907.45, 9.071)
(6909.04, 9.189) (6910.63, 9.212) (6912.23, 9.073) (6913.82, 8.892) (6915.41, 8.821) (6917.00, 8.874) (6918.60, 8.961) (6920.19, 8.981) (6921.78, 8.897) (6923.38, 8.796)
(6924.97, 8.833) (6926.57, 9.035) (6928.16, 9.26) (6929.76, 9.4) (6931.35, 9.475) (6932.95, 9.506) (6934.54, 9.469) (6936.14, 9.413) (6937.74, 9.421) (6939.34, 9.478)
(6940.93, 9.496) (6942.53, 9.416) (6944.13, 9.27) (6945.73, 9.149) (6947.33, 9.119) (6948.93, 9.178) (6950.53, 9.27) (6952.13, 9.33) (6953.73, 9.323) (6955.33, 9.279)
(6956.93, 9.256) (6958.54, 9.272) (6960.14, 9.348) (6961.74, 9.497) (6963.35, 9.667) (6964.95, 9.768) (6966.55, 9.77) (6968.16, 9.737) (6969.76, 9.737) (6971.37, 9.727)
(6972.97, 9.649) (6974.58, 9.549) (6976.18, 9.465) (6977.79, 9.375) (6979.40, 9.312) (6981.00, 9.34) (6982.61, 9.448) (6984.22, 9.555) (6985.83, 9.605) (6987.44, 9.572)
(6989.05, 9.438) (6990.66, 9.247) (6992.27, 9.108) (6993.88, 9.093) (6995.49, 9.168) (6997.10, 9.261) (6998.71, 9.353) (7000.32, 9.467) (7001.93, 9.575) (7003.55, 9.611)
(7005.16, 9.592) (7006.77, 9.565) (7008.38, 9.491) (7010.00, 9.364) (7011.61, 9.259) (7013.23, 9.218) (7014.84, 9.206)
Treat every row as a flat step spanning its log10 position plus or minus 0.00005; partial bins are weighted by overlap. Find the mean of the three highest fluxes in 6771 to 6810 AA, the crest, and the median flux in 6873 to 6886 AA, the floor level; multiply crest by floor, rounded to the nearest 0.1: 86.2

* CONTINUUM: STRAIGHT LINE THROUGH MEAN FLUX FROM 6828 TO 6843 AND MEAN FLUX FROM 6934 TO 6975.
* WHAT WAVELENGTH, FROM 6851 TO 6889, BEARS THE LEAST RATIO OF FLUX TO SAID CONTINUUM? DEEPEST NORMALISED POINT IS 6888.39 AA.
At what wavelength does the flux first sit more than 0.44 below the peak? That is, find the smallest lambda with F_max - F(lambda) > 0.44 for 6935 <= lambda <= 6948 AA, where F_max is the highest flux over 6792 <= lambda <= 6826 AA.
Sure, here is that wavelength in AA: 6945.73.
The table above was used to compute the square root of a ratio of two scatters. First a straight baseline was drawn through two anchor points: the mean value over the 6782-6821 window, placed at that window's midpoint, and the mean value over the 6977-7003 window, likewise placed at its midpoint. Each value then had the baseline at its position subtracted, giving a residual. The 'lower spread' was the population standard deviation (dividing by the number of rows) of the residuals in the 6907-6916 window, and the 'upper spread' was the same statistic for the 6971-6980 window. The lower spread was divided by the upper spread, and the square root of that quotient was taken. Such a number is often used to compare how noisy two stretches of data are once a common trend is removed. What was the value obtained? 1.0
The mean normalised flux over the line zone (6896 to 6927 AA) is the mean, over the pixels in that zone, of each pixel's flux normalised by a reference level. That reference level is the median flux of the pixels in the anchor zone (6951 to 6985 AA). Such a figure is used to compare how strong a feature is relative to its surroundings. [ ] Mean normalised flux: 0.952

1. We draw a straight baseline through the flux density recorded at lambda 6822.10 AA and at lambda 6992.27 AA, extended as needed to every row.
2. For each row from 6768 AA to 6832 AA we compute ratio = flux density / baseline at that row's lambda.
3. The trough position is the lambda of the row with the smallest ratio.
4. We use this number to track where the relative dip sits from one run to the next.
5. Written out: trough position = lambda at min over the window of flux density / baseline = 6797.01 AA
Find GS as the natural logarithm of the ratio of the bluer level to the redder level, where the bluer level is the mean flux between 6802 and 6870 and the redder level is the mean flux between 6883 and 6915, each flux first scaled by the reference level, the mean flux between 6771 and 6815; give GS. 0.03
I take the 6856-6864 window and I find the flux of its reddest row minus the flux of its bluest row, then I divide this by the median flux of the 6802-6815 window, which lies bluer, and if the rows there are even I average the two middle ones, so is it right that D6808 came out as 0.03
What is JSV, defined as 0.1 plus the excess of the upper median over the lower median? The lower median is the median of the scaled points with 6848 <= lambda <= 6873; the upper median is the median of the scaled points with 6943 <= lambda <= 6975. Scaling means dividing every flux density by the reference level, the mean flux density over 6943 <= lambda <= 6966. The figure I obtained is 0.15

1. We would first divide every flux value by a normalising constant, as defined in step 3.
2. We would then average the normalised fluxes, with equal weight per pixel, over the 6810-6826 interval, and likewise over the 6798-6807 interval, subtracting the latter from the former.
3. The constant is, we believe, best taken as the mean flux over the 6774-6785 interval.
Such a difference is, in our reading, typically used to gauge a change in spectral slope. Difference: -0.005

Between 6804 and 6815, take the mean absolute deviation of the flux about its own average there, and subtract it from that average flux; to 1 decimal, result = 9.2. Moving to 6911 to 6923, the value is 8.9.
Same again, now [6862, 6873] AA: 8.8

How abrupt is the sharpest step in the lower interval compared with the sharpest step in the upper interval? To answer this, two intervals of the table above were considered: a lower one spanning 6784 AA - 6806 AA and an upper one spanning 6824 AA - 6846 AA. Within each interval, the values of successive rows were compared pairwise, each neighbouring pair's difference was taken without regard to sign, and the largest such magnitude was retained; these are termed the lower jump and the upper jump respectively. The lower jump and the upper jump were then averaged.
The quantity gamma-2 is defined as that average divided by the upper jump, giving 1.27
